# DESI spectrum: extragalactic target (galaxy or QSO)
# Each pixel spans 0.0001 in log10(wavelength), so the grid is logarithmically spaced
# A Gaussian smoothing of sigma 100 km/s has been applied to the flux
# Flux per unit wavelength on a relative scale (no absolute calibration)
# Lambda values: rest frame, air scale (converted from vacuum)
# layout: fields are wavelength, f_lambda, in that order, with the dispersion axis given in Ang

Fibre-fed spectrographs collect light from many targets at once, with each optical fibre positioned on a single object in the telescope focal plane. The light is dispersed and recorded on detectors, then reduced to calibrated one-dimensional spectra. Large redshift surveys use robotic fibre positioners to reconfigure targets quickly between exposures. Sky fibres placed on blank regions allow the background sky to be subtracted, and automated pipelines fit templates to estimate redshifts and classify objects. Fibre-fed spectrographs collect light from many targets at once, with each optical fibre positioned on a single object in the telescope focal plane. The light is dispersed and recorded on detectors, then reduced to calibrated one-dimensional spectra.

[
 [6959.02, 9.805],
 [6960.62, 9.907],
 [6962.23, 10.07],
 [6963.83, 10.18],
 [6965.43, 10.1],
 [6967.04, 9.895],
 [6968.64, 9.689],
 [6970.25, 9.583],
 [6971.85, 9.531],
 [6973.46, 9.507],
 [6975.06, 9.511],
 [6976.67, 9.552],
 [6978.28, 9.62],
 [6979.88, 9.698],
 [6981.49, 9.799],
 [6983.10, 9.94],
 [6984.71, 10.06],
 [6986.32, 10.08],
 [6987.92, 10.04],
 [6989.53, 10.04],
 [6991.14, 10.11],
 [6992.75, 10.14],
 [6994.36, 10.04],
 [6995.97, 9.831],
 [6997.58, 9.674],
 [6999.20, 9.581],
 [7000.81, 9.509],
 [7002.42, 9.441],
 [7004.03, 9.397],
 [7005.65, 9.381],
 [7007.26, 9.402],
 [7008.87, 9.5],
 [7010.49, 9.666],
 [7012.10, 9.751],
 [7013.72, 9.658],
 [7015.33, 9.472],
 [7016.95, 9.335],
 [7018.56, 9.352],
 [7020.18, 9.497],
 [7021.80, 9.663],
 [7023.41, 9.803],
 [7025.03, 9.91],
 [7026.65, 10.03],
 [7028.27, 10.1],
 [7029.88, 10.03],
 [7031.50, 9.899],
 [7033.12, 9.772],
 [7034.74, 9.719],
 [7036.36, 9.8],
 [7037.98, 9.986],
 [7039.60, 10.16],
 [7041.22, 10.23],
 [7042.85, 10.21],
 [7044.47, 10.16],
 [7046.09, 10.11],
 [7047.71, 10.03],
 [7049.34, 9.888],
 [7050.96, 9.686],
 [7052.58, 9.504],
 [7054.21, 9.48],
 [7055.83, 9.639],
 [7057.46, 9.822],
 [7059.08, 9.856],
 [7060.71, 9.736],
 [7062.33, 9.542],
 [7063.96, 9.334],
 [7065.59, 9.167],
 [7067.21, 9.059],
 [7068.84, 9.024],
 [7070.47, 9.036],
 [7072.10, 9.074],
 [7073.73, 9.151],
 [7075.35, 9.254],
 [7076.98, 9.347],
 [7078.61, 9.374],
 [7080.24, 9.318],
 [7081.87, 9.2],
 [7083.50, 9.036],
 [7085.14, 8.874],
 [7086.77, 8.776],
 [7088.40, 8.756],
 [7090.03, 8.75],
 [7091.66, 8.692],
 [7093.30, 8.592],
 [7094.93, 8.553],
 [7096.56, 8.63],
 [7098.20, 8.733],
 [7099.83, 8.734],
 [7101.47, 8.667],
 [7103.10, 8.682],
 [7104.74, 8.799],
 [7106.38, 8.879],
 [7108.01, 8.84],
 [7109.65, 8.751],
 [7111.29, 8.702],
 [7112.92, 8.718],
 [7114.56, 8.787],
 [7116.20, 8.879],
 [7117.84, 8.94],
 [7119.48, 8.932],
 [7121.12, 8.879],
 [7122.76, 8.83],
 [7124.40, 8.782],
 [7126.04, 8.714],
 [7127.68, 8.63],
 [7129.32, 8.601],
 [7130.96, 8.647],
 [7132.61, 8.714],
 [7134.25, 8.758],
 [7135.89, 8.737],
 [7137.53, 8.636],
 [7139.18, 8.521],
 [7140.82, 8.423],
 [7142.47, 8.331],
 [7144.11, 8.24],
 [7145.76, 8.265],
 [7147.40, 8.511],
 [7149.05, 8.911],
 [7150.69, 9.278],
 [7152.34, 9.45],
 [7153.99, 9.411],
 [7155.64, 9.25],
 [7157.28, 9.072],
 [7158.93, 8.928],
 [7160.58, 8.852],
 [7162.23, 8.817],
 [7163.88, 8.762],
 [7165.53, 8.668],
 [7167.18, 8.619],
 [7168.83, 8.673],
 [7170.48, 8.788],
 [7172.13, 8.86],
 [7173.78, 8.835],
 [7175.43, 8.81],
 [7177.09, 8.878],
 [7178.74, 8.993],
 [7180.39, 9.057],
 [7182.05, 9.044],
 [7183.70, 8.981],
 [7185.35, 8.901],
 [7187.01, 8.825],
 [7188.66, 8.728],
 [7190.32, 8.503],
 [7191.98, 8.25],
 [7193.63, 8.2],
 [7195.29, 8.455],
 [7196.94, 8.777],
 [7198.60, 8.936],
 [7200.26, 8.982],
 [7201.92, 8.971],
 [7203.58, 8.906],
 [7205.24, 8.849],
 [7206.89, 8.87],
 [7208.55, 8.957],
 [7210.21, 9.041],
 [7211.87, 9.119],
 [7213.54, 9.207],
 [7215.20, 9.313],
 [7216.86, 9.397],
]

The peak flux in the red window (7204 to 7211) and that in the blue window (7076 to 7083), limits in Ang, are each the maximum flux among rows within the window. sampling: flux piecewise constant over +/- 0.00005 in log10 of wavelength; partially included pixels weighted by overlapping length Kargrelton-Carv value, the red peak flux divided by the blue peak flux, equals 0.96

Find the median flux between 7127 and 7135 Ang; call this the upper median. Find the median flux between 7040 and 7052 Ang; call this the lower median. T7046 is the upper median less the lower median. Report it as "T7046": -1.5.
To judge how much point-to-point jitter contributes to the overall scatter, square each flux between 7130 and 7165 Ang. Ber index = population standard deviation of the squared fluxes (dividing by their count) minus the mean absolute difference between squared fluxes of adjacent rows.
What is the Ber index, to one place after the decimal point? 3.9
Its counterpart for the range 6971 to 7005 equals 3.4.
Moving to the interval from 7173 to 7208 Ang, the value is 2.3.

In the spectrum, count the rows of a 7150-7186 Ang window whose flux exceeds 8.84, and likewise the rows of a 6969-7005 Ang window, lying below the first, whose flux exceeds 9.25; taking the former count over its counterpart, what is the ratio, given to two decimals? 0.64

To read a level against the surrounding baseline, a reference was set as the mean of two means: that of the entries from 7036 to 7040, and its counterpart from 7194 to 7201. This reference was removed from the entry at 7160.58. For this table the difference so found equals -0.5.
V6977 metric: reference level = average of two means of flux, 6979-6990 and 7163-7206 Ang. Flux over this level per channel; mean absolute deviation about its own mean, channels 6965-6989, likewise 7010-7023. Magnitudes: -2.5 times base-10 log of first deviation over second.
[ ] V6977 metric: -0.4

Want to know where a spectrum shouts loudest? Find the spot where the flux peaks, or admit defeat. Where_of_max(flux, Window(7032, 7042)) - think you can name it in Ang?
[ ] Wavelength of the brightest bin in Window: 7041.22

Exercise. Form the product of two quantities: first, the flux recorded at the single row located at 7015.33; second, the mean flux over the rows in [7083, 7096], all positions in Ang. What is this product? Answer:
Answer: 83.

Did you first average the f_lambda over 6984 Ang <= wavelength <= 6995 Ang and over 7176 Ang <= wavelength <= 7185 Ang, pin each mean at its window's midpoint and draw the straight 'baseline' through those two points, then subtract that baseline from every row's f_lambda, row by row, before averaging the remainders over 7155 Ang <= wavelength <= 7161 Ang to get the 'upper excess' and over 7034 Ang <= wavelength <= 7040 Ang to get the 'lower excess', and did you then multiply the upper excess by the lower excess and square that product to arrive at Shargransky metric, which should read 0.000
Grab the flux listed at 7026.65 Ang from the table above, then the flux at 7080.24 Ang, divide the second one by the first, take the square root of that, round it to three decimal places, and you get 0.964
